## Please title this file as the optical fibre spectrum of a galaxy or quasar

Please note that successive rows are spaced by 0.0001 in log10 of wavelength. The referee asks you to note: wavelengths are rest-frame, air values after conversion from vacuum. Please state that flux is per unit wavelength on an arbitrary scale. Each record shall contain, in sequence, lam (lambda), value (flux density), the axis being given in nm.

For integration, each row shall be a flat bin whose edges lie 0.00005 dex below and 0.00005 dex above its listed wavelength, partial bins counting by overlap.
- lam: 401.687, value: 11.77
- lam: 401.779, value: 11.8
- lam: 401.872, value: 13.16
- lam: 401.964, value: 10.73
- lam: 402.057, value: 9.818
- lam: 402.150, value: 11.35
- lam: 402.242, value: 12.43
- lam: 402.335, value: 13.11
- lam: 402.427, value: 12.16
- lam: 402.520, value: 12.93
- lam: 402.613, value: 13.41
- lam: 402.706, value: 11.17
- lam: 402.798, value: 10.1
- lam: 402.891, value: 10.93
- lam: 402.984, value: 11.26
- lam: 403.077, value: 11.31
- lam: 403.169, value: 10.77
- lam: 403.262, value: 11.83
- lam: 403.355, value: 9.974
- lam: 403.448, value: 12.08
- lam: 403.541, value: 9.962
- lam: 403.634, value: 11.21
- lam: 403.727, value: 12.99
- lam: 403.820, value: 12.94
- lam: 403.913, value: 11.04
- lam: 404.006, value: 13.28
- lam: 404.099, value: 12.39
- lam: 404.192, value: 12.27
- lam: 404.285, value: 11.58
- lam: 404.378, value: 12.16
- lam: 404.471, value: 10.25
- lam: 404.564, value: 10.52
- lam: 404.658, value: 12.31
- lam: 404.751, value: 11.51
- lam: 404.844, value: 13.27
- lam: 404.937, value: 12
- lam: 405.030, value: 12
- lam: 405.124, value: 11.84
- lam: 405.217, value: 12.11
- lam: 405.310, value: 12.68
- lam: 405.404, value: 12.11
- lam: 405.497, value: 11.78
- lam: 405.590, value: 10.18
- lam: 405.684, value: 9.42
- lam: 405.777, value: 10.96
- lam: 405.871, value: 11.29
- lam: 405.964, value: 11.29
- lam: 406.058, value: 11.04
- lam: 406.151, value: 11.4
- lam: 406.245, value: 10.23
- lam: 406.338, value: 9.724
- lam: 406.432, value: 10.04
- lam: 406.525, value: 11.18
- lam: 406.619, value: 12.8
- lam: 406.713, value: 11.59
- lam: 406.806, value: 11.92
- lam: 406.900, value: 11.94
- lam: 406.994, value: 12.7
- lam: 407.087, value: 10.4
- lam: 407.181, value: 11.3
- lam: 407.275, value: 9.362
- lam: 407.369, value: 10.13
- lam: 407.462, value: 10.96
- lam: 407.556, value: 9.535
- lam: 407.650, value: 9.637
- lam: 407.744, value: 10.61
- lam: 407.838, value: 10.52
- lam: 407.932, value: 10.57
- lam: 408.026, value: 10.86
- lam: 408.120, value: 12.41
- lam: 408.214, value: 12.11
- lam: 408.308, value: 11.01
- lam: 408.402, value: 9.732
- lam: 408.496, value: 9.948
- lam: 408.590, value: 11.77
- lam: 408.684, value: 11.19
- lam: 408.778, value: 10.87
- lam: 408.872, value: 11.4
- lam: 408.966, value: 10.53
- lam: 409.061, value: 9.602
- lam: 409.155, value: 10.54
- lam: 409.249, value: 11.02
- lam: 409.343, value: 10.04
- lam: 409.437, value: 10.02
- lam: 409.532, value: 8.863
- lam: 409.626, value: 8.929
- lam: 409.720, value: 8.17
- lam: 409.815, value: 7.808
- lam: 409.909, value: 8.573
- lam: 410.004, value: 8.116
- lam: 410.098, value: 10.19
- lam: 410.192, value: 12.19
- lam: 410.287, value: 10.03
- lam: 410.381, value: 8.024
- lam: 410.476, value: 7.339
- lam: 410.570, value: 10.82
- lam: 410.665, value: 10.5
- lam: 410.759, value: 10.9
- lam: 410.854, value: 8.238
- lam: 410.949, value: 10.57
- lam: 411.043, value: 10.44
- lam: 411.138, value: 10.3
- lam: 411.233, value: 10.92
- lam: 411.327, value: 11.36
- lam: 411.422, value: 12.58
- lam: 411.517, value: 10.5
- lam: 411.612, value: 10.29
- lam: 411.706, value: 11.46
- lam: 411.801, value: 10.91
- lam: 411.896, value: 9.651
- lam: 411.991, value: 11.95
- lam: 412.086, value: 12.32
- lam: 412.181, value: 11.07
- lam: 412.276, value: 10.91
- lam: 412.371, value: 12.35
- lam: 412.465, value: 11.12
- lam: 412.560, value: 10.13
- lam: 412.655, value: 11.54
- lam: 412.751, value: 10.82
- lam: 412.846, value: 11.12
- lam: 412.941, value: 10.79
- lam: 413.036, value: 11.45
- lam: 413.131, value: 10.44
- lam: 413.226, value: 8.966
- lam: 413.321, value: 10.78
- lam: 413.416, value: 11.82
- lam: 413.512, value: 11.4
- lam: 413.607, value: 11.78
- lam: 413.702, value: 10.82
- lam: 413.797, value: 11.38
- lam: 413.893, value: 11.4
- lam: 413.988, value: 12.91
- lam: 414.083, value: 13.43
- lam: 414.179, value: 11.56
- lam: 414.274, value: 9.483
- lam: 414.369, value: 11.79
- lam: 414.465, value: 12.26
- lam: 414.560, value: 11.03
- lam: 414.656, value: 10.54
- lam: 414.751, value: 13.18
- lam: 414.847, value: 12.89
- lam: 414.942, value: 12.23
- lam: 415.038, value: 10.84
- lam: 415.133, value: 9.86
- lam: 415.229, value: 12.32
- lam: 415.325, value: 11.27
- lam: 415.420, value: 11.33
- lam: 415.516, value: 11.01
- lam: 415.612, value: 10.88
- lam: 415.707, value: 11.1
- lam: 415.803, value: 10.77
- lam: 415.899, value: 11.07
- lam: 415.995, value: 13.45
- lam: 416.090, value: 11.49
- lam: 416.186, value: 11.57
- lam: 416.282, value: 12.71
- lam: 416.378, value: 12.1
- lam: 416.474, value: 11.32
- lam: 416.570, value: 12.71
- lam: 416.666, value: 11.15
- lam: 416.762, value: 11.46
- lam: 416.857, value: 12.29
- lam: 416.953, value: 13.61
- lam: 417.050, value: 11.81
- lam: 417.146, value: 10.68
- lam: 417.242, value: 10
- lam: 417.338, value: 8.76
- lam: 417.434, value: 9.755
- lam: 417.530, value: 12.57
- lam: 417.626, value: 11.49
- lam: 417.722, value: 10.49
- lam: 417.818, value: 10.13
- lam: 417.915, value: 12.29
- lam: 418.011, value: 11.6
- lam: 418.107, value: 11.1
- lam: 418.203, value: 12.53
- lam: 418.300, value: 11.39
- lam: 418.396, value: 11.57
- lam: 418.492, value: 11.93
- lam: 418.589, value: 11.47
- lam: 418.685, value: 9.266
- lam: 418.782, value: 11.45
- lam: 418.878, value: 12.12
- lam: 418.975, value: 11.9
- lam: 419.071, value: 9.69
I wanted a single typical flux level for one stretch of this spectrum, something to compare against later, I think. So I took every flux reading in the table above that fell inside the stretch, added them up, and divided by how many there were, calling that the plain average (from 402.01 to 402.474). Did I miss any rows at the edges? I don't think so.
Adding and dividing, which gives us 11.8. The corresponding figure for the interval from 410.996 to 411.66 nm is 10.9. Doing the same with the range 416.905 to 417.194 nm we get 12.0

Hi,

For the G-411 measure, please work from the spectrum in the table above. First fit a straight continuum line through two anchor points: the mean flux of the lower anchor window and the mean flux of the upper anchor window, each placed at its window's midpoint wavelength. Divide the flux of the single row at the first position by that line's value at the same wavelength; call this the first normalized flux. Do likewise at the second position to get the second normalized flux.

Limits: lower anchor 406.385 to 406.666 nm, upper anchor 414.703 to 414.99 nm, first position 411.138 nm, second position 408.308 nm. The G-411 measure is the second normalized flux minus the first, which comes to 0.10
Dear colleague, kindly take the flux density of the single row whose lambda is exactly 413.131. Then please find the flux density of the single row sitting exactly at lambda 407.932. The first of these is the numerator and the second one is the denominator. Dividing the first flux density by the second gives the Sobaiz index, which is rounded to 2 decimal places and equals 0.99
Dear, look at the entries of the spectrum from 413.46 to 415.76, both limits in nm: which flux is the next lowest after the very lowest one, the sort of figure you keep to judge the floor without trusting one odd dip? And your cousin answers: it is 9.86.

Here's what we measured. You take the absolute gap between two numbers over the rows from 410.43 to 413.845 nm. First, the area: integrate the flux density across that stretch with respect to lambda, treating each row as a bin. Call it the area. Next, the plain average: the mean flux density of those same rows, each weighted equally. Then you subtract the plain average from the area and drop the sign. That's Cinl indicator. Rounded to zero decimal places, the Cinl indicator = 26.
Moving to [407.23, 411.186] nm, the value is 30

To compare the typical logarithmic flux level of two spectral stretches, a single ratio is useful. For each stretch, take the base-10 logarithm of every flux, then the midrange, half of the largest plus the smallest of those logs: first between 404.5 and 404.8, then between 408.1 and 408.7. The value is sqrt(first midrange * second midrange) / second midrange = 1.007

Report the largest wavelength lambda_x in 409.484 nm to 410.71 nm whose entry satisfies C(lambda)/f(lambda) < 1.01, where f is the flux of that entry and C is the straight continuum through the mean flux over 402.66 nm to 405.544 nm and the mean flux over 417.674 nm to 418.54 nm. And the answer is 410.192 nm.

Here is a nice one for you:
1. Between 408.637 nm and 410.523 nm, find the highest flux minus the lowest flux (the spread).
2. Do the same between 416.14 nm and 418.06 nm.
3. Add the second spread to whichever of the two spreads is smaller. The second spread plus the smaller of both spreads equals 9.7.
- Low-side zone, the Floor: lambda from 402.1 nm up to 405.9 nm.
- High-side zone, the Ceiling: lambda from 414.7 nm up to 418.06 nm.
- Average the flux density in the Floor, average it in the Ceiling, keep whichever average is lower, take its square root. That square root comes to 3.39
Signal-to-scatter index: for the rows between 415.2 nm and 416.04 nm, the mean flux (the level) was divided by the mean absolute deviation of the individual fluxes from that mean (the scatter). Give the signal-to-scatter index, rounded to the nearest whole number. 18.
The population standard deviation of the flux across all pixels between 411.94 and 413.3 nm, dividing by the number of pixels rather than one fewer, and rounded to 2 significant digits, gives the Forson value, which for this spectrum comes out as 0.85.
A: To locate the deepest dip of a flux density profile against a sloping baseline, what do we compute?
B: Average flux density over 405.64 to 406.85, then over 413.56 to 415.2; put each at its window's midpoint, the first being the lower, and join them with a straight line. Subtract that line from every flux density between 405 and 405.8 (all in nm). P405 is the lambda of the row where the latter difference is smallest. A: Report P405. 405.684 nm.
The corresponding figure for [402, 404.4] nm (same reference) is 402.057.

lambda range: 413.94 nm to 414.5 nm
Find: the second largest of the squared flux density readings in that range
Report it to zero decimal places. 167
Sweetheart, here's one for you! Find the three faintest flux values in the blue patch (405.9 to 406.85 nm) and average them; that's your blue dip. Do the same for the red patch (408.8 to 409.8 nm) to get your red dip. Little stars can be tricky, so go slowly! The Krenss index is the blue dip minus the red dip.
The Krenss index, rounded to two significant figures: 1.3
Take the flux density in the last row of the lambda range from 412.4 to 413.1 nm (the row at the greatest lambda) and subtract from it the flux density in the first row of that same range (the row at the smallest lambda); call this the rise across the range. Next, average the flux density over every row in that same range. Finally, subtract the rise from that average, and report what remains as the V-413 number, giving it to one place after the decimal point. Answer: 10.7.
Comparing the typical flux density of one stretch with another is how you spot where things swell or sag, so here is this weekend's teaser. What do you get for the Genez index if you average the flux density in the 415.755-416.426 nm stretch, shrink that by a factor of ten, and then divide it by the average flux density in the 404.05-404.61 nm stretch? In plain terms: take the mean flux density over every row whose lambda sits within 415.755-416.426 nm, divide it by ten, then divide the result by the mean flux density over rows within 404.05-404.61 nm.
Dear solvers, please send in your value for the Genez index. 0.103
